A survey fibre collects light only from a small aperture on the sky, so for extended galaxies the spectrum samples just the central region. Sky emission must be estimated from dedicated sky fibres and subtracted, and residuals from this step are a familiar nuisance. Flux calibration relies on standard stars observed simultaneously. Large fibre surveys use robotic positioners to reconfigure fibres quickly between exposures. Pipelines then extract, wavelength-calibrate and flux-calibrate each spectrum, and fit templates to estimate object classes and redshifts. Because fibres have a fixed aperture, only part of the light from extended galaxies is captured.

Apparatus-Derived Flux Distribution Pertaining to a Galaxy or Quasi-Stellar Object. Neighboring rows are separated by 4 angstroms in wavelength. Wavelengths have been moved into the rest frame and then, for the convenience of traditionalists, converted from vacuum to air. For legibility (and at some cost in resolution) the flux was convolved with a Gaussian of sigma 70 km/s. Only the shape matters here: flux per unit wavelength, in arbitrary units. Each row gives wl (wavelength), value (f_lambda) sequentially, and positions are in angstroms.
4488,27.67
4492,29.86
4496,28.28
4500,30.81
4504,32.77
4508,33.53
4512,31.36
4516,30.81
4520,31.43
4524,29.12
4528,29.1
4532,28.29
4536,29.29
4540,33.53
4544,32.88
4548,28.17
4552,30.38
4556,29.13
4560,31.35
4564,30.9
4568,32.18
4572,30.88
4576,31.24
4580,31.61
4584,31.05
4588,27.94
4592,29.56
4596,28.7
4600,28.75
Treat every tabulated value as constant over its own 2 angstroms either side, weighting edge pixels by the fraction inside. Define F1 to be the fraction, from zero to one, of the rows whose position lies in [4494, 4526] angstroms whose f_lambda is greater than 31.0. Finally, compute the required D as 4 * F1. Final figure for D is 2.00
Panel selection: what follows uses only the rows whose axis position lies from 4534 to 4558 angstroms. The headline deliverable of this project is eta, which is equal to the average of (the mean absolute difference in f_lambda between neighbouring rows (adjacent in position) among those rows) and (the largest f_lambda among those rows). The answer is 18.1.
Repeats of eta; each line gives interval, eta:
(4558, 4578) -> 16.5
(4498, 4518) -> 17.4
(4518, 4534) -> 16.2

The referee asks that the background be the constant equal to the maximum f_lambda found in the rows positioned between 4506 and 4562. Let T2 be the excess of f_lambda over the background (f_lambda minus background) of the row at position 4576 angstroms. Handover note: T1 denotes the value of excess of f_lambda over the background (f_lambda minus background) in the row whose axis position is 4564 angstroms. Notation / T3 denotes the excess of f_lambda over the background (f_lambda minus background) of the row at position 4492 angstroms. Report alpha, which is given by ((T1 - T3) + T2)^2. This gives 2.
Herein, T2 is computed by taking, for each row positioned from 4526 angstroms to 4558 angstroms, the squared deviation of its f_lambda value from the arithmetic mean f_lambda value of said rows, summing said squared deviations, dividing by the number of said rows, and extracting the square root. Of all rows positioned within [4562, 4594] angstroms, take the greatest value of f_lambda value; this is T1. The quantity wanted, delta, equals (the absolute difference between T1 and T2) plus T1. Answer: 62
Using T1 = 32.18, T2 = 1.9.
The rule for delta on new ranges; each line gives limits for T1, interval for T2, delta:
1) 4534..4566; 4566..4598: 66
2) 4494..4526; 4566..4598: 66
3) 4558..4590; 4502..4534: 63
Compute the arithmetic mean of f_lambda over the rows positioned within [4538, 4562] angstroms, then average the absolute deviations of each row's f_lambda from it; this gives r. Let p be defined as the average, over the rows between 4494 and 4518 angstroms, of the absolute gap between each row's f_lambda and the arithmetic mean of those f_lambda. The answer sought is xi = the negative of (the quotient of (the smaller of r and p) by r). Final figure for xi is -0.77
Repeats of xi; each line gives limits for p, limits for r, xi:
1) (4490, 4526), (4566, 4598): -0.99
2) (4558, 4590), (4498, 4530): -0.64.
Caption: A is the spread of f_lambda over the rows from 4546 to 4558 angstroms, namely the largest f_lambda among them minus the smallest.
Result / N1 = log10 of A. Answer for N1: 0.34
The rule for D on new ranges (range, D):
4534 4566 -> 1.50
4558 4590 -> 2.50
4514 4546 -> 1.50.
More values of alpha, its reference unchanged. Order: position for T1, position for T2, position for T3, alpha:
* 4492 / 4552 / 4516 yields 17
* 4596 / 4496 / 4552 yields 48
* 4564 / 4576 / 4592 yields 1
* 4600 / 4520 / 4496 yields 3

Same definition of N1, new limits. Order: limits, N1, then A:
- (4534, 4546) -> 0.63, 4.2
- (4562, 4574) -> 0.11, 1.3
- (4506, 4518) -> 0.43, 2.7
